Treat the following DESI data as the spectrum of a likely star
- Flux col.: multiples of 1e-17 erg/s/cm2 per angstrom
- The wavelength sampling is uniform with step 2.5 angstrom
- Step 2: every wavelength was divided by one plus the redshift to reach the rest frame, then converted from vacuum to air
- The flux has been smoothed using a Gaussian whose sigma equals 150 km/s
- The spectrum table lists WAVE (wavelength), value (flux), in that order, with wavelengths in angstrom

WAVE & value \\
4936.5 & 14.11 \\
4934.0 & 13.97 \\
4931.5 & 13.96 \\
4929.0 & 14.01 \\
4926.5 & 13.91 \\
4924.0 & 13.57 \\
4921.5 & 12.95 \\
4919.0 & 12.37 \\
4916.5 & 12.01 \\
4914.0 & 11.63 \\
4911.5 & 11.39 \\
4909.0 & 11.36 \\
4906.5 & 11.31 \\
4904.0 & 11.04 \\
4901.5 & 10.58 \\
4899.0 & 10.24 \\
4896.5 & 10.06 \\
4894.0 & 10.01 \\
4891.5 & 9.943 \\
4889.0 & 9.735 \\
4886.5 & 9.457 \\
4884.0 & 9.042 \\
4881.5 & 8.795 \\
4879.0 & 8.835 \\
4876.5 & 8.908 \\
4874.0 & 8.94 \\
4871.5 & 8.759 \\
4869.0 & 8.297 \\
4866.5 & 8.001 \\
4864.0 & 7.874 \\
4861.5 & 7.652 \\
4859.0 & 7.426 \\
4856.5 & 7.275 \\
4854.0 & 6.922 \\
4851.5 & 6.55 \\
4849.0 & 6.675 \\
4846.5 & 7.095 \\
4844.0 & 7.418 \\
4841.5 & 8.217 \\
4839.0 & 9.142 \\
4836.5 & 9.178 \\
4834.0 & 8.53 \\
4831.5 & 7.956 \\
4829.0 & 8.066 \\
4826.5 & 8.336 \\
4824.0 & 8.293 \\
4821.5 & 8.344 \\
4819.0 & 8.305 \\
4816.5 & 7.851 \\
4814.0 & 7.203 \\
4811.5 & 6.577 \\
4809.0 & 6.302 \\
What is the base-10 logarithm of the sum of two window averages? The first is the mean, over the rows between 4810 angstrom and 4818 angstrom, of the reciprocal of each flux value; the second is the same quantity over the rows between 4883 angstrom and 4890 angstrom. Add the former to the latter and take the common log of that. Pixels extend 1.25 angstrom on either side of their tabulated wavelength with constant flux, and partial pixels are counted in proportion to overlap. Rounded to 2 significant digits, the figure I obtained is -0.61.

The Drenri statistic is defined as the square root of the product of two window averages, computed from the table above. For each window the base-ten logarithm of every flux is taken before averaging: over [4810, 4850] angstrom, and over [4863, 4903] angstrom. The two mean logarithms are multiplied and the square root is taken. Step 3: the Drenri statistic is 0.930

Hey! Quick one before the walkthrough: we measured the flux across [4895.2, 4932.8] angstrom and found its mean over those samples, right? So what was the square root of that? 3.47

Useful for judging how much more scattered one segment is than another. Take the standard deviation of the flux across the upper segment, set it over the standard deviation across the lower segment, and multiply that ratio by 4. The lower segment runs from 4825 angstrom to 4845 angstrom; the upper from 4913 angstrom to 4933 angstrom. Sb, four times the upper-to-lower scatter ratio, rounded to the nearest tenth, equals 6.4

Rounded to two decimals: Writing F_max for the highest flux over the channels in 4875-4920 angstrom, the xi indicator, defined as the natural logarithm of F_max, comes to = 2.52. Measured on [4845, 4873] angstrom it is 2.17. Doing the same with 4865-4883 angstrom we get 2.19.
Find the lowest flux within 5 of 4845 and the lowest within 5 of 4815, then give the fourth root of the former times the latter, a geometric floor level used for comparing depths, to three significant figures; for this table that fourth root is 2.57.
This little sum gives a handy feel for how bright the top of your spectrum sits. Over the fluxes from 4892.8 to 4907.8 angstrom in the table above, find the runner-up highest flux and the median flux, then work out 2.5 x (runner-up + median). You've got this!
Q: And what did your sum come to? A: 54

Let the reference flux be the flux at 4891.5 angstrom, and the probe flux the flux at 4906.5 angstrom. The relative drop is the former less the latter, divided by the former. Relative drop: -0.137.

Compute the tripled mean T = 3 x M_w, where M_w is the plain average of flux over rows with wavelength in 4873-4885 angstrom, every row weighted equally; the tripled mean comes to 27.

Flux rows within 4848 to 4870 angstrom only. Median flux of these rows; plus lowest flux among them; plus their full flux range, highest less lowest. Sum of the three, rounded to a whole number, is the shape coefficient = 16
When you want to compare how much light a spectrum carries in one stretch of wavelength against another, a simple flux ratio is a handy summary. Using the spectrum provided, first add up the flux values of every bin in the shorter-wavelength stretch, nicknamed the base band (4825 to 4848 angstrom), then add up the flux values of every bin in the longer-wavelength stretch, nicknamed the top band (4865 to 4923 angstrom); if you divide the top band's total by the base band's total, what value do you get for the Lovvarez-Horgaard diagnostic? 3.16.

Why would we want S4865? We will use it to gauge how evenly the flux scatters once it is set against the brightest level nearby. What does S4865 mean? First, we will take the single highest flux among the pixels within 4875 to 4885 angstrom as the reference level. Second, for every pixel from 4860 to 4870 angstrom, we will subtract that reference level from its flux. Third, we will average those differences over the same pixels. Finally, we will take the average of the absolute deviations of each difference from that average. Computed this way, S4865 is 0.19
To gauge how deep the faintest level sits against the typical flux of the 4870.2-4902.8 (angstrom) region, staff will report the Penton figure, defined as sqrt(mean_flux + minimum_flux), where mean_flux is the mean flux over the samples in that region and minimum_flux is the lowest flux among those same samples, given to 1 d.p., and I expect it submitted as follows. 4.3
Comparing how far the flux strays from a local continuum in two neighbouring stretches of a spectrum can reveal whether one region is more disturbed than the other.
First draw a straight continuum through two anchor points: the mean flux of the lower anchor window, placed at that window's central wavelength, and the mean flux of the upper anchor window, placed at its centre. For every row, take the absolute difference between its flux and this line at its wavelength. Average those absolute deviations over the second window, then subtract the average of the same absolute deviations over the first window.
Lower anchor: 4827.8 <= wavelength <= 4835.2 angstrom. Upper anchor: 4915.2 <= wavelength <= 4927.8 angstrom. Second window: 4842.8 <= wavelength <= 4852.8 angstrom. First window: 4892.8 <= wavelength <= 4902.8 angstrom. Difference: 0.6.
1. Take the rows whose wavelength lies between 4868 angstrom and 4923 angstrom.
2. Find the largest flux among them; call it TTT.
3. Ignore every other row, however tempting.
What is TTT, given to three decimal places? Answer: 12.950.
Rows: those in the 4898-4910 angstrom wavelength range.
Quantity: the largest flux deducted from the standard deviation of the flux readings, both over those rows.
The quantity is -10.9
